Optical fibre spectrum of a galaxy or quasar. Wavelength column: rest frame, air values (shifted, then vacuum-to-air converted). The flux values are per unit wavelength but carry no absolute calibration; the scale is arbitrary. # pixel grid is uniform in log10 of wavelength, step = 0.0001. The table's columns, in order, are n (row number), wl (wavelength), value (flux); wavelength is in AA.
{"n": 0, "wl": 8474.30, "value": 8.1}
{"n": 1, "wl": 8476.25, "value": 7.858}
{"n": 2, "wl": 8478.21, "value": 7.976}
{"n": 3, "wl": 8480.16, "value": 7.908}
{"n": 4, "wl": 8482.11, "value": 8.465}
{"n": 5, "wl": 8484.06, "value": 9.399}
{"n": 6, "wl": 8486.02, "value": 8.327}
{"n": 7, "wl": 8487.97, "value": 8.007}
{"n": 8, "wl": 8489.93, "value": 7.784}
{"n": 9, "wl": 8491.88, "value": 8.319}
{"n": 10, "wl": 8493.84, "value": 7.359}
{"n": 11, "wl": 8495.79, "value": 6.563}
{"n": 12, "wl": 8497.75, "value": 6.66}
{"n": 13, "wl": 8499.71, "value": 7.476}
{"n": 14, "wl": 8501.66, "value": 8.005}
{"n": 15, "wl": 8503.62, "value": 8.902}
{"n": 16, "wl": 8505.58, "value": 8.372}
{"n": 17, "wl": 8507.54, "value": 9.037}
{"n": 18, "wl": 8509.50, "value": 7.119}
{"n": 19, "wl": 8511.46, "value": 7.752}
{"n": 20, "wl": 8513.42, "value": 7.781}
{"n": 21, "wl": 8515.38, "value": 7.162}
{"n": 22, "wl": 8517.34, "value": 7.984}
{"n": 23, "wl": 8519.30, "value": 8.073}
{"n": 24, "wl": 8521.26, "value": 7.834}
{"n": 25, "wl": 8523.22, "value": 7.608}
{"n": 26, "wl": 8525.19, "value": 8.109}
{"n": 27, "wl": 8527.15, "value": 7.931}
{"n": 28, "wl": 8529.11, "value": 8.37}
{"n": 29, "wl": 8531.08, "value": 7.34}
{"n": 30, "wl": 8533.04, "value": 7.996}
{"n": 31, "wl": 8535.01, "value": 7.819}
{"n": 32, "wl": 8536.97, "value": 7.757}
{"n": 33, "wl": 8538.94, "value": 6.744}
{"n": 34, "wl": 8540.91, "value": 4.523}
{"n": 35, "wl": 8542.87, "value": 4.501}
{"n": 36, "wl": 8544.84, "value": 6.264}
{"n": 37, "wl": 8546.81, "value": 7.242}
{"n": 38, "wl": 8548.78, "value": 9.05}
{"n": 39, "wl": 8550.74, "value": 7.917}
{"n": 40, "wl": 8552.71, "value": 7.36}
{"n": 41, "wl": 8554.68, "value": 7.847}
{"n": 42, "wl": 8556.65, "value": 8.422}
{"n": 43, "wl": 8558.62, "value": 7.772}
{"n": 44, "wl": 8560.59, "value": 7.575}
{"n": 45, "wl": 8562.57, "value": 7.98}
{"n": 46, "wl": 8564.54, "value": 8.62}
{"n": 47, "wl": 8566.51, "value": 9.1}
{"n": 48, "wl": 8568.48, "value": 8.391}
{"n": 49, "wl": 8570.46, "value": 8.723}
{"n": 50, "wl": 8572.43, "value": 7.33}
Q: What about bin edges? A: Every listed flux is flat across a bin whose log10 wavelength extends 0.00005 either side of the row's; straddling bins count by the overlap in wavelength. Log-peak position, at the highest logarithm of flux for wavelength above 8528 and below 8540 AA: 8529.11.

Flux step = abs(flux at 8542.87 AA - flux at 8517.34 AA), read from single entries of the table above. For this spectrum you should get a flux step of 3.5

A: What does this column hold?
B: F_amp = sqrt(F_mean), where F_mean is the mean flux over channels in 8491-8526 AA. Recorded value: 2.79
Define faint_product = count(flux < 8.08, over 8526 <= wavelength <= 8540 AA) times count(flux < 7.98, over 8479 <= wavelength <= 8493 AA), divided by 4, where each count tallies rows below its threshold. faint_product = 3.0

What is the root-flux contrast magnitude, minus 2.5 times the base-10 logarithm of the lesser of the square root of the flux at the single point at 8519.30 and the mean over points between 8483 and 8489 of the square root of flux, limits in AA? -1.134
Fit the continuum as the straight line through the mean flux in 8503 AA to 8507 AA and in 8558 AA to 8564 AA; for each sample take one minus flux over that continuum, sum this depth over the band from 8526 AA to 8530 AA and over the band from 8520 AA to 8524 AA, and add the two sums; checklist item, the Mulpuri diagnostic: 0.2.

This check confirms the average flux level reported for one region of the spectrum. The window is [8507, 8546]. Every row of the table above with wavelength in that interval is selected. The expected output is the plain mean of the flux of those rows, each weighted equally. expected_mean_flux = 7.4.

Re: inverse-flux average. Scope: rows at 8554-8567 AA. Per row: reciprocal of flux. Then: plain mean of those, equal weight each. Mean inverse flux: 0.123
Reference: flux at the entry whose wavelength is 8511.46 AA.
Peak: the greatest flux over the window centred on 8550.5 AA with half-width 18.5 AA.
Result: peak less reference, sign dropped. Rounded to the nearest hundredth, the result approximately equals 1.35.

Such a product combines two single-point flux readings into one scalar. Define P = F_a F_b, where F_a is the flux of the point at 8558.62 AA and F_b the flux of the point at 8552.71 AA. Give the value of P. 57.2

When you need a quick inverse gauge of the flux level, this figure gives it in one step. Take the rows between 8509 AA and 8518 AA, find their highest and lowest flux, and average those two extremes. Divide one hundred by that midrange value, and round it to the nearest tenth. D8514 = 13.2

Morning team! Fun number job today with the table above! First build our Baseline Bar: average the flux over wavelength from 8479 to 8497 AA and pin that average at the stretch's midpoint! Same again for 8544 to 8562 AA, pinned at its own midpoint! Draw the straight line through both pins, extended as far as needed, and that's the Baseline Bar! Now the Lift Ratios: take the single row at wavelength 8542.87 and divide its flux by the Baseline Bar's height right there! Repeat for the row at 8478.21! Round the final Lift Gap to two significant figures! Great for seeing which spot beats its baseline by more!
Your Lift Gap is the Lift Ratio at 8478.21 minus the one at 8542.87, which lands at 0.41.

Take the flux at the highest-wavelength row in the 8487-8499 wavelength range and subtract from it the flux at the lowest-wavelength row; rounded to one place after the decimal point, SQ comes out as -1.3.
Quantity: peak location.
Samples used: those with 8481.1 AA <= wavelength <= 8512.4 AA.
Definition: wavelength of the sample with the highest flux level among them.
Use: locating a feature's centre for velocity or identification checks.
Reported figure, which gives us 8484.06 AA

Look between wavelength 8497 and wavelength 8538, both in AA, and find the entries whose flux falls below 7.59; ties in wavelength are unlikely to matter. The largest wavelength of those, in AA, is 8531.08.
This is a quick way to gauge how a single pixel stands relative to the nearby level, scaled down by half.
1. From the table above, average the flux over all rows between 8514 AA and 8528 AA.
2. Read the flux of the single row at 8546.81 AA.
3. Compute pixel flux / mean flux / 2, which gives 0.463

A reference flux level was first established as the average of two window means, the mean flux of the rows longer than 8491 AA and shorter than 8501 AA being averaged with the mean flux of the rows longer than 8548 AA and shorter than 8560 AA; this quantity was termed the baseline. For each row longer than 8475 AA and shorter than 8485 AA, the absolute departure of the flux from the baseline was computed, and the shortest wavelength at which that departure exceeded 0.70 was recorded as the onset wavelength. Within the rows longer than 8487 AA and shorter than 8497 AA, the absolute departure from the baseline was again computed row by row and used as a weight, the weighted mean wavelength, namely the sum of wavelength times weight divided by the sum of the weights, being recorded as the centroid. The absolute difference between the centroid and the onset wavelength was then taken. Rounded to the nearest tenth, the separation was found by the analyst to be 11.1 AA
